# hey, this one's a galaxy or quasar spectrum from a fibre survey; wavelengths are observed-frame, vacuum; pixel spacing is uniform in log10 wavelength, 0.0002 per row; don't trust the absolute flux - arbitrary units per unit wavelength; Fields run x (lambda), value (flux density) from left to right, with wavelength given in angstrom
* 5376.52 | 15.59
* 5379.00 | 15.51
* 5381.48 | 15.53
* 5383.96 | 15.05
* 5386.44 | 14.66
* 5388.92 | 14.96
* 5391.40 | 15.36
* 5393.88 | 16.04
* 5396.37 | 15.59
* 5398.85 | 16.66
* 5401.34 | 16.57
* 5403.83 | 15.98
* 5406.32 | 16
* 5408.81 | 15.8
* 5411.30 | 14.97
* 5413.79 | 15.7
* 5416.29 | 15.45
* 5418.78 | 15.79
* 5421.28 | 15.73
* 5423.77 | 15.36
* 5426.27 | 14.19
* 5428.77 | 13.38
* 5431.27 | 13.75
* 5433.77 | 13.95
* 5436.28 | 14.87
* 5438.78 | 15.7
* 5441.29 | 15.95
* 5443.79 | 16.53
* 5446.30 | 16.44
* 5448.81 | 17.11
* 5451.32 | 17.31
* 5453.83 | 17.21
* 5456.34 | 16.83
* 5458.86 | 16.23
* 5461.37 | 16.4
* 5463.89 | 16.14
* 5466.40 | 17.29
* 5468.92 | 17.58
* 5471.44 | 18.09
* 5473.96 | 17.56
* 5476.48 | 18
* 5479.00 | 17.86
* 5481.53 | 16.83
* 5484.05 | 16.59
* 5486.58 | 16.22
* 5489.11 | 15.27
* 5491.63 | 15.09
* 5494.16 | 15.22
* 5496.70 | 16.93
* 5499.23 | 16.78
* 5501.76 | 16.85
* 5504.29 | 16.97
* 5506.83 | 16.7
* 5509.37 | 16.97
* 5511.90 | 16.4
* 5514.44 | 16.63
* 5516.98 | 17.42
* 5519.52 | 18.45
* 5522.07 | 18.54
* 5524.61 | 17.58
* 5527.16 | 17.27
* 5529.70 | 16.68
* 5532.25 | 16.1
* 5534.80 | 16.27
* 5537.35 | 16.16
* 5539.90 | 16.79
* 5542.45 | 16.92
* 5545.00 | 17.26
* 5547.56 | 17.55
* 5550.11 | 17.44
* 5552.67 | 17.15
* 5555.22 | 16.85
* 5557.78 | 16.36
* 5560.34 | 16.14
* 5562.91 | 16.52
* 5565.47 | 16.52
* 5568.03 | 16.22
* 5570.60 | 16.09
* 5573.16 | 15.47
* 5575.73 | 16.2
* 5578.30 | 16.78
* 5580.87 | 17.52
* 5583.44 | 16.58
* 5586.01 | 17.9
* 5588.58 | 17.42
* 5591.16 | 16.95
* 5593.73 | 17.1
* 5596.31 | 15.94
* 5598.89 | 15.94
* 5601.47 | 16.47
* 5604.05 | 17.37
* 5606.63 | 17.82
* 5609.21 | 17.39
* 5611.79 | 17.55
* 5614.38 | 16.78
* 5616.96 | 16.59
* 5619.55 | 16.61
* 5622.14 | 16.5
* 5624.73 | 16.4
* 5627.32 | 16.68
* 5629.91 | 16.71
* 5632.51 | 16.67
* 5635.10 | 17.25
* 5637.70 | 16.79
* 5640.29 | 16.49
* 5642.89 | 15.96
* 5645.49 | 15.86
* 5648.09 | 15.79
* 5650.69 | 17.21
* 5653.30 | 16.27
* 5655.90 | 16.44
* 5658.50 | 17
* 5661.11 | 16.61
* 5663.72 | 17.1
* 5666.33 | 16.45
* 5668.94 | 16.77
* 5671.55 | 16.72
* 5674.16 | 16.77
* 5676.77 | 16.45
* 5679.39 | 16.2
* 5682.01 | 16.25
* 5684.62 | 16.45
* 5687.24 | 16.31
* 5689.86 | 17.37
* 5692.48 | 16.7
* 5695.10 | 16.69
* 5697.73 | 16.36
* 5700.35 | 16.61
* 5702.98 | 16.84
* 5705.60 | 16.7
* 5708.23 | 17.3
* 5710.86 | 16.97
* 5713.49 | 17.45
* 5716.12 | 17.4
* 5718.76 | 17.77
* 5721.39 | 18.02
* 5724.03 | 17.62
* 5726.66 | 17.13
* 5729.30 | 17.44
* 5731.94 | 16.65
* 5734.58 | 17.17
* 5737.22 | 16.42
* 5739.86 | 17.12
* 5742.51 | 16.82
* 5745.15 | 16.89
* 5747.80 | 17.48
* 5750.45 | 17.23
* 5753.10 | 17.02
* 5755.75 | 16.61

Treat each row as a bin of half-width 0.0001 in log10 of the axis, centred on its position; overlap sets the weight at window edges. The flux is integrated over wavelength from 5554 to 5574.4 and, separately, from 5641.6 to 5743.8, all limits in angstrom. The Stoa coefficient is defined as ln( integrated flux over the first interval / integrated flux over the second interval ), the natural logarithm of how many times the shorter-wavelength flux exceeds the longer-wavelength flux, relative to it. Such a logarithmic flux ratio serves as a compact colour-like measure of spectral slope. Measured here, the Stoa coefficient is -1.6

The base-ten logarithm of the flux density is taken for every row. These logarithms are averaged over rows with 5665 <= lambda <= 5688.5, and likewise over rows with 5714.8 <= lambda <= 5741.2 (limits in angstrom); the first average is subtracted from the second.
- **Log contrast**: 0.020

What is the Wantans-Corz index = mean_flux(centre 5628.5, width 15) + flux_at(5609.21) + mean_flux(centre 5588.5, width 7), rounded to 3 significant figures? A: 51.5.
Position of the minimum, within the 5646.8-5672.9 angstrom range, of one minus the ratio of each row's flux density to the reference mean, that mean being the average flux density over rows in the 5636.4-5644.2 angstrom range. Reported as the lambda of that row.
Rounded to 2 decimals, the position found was 5650.69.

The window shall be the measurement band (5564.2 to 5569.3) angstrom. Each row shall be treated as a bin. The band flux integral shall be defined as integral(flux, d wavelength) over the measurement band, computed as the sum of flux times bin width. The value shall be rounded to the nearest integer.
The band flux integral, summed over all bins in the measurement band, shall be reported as 84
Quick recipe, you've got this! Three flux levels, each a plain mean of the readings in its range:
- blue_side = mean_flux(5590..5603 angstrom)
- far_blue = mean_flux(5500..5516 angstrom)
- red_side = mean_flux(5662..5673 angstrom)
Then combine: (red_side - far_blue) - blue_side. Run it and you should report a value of -16.5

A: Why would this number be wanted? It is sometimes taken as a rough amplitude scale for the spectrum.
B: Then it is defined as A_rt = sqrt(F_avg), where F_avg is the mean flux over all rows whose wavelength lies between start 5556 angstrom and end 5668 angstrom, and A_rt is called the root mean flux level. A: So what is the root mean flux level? 4.08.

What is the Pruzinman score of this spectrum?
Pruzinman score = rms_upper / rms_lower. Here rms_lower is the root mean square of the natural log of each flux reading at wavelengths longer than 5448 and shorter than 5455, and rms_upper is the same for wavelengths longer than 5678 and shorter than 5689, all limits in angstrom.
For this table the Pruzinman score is 0.98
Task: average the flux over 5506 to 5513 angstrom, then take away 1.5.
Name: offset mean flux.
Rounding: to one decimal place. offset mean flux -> 15.2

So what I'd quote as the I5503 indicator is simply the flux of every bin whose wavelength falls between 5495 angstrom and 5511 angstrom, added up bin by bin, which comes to 101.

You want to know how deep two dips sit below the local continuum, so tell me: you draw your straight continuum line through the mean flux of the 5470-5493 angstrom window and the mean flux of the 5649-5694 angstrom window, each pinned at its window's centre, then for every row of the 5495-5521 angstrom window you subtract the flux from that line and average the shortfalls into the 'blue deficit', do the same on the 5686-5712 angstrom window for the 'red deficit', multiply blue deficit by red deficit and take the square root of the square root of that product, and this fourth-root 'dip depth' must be 0.42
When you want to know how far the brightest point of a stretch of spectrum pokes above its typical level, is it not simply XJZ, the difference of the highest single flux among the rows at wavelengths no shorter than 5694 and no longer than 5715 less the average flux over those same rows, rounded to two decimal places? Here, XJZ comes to 0.58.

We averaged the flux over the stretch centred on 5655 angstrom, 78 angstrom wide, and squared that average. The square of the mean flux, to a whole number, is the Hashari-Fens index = 275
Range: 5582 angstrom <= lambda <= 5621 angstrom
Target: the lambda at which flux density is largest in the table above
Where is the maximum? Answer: 5586.01 angstrom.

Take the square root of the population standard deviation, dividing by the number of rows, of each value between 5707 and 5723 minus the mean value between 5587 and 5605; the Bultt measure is 0.58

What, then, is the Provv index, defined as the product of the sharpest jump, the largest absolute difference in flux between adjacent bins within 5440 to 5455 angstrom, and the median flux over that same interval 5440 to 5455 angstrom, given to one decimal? 11.3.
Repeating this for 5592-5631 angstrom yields 19.3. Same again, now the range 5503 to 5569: 17.3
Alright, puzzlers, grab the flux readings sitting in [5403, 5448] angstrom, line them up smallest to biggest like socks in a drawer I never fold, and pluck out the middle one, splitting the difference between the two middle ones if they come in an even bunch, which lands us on 15.7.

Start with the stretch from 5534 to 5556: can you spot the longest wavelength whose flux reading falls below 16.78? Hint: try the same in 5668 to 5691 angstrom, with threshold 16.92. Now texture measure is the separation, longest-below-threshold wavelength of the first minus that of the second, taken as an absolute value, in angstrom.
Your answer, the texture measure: 149.9 angstrom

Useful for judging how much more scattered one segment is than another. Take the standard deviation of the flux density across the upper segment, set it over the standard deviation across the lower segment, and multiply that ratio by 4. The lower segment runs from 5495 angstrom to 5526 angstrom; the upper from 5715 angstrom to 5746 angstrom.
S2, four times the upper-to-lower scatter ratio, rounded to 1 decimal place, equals 2.7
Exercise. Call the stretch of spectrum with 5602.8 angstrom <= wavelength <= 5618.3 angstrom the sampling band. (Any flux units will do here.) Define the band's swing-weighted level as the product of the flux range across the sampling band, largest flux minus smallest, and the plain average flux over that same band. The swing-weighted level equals 21.2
